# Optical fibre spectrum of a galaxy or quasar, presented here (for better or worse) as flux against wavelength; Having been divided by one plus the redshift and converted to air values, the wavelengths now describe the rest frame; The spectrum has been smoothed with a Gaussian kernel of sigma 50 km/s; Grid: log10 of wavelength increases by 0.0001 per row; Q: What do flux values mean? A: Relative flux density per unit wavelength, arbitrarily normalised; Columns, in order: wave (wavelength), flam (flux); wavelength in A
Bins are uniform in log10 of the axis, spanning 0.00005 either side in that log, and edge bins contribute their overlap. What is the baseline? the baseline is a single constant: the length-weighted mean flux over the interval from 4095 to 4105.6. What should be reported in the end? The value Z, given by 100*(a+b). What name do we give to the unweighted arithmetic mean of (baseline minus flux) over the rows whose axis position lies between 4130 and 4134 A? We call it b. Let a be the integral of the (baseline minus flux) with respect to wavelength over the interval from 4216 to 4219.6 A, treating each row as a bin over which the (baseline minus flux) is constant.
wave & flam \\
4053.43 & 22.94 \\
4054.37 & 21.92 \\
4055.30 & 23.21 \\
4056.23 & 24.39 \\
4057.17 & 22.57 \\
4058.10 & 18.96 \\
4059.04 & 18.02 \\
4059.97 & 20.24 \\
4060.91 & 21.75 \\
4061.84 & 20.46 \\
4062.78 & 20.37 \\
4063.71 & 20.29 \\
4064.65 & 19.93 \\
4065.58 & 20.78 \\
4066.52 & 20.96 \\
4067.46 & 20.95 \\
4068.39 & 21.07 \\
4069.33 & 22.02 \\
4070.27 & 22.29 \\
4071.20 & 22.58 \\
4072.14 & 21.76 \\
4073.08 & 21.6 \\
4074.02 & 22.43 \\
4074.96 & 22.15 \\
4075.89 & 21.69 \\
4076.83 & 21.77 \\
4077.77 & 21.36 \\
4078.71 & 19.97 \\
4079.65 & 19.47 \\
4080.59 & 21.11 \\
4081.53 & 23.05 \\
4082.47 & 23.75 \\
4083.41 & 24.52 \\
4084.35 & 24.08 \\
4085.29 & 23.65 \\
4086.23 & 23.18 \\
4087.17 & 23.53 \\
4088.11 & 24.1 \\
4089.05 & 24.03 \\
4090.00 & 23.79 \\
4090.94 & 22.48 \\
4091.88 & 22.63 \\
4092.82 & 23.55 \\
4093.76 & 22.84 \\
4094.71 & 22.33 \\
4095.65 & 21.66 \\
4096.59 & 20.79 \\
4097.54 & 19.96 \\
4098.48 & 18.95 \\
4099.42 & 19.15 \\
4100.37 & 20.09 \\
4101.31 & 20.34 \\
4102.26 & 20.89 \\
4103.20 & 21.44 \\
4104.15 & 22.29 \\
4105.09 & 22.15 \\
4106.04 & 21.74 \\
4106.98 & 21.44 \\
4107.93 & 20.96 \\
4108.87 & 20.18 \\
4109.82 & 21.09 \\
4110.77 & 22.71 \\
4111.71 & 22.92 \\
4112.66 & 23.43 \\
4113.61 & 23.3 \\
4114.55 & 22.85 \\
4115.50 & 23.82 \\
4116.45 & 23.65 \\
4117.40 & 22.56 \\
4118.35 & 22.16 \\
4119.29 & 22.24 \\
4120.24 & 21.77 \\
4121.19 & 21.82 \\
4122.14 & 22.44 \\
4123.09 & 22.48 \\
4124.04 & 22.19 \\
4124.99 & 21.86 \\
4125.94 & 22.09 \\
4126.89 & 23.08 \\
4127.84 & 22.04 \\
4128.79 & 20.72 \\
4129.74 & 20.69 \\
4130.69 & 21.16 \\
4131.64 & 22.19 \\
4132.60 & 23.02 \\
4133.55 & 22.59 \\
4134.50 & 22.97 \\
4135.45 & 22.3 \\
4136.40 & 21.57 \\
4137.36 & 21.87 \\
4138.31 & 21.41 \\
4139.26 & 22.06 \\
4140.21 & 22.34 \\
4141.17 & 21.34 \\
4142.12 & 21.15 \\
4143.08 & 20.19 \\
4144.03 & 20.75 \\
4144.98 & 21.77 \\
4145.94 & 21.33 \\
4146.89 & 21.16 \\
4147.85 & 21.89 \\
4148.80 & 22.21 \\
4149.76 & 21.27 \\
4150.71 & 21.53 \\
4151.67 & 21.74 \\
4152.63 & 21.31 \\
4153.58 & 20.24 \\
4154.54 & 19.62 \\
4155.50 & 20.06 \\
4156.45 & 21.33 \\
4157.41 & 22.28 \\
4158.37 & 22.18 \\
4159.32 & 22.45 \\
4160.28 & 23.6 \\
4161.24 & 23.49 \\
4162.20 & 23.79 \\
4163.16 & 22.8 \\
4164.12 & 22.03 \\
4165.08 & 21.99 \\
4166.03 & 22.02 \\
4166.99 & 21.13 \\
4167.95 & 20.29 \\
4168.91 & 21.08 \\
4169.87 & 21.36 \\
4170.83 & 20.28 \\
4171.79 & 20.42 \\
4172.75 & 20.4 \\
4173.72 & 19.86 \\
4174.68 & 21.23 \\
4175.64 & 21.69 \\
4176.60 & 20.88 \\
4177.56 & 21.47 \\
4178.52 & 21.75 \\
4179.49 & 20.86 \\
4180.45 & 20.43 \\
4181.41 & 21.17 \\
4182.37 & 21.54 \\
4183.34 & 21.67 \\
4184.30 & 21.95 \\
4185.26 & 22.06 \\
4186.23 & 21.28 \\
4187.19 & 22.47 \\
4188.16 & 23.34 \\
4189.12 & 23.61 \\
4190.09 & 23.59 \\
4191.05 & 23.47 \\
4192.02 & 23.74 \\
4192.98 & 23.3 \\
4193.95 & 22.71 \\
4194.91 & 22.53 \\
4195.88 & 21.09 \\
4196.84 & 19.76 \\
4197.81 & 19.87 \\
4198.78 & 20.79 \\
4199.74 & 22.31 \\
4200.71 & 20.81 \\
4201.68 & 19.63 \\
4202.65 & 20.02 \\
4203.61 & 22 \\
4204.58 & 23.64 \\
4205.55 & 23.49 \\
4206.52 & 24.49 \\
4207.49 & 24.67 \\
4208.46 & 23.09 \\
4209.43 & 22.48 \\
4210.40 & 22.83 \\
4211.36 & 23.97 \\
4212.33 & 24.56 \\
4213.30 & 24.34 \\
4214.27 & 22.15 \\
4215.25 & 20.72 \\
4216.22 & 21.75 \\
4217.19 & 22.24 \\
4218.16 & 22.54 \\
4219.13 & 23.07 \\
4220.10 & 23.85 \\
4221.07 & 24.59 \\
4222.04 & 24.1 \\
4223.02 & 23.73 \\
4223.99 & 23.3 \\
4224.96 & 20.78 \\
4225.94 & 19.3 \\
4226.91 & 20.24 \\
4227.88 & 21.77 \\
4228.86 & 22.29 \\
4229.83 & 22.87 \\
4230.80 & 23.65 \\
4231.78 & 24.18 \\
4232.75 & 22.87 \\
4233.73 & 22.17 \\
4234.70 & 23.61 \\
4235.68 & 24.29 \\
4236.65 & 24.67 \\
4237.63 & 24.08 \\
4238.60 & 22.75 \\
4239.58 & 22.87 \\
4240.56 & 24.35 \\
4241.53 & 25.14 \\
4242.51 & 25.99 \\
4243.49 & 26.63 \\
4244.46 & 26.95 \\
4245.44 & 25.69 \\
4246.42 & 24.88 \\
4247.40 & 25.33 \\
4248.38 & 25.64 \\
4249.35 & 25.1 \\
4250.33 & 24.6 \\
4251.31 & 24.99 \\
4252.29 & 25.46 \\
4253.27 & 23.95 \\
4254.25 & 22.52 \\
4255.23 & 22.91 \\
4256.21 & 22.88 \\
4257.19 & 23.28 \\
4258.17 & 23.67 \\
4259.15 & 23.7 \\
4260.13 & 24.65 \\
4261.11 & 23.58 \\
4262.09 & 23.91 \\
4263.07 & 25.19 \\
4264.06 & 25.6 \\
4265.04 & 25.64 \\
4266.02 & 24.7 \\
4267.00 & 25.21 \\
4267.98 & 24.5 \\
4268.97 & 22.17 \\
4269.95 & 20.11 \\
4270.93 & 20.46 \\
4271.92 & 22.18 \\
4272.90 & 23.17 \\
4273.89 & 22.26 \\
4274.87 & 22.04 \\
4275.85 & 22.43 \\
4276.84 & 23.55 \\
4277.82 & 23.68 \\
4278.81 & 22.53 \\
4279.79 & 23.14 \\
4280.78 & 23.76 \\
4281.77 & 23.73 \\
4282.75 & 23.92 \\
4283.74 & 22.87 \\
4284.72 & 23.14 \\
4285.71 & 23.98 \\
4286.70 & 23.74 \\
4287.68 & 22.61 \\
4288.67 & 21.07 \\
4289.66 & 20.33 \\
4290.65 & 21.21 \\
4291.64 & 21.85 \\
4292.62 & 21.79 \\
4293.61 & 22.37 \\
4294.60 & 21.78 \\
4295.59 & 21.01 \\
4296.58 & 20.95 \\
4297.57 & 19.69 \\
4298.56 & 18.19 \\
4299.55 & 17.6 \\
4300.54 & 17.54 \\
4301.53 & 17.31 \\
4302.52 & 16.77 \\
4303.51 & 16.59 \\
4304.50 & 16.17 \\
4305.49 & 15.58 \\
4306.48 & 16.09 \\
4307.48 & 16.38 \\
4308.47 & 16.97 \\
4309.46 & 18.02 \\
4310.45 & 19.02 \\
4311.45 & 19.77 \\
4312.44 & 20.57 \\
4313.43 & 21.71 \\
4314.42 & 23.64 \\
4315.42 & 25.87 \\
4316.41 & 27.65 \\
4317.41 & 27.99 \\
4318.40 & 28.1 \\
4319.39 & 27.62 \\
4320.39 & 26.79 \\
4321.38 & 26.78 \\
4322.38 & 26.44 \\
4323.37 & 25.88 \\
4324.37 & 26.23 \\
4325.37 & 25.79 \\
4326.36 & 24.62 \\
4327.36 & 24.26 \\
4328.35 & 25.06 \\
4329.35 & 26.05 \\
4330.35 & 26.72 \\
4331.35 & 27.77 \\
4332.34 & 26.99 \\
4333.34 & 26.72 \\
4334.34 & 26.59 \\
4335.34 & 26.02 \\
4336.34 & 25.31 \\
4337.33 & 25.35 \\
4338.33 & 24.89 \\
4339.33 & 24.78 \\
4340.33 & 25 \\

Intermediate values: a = -6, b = -1.5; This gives -768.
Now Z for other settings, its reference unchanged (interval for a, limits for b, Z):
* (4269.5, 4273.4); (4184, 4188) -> -418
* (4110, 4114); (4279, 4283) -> -1173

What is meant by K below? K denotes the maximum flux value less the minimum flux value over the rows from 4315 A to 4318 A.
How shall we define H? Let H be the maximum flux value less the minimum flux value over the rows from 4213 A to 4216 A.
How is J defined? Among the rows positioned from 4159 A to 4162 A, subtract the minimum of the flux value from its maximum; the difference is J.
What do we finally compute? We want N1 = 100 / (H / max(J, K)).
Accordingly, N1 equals 59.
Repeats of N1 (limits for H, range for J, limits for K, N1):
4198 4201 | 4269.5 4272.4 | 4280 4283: 136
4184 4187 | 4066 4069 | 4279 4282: 79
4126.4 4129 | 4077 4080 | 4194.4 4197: 117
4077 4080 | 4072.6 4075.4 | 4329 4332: 91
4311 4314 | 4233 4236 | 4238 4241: 109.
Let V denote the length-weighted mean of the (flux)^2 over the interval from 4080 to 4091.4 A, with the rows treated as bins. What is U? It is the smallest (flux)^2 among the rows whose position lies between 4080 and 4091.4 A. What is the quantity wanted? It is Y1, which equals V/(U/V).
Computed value 675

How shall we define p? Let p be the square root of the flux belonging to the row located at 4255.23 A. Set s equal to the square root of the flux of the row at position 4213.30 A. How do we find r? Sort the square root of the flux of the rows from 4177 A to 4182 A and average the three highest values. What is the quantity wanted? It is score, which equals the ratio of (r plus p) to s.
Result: 1.91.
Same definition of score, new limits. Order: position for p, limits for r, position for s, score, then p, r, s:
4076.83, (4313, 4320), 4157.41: 2.11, 4.67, 5.3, 4.72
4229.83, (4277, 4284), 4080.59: 2.10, 4.78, 4.9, 4.59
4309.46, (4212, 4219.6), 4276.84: 1.88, 4.24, 4.9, 4.85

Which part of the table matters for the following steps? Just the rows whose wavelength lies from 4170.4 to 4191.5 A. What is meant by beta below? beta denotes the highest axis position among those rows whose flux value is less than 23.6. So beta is 4191.05 A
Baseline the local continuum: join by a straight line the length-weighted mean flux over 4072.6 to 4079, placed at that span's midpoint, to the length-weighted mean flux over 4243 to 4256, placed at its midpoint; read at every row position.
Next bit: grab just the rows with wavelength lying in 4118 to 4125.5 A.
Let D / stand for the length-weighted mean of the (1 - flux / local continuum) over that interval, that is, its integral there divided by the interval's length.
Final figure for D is 0.02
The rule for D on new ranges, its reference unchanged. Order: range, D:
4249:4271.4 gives 0.05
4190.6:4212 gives 0.07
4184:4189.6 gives 0.05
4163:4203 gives 0.09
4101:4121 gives 0.01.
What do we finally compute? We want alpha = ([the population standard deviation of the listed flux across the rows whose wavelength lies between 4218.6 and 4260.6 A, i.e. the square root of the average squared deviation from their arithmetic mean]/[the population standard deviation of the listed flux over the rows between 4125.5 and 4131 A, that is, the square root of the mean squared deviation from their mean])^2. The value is 3.3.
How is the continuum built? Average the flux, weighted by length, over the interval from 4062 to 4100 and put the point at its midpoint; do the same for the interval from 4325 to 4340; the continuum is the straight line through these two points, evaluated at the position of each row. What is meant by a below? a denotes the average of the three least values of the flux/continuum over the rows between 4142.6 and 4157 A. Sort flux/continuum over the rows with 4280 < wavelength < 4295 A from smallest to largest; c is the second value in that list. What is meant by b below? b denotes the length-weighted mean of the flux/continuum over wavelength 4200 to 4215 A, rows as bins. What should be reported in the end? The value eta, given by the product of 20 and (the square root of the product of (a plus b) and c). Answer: 24.7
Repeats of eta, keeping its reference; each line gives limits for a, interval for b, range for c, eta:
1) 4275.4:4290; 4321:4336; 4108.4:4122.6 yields 26.5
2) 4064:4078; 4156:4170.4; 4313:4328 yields 26.6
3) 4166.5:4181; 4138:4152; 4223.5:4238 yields 24.6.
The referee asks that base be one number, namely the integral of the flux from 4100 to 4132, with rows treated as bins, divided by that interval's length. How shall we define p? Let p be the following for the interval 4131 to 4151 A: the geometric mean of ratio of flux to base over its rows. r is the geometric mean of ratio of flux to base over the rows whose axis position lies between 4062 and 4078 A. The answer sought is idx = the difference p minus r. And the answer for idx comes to 0.016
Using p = 0.99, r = 0.97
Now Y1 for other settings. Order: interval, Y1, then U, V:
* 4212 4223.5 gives 668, 429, 536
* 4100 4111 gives 507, 404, 452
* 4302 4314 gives 428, 243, 322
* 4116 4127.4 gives 528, 474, 500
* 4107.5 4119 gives 630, 407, 506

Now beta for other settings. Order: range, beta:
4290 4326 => 4313.43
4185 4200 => 4199.74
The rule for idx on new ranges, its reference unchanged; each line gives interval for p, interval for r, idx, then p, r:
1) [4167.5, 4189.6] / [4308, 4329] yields -0.120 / 0.97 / 1.09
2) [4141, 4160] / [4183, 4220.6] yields -0.052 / 0.97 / 1.02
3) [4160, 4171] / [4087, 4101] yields 0.002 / 1.00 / 1.00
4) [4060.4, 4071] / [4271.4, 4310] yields 0.020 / 0.95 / 0.93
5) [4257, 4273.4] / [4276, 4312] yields 0.153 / 1.07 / 0.92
